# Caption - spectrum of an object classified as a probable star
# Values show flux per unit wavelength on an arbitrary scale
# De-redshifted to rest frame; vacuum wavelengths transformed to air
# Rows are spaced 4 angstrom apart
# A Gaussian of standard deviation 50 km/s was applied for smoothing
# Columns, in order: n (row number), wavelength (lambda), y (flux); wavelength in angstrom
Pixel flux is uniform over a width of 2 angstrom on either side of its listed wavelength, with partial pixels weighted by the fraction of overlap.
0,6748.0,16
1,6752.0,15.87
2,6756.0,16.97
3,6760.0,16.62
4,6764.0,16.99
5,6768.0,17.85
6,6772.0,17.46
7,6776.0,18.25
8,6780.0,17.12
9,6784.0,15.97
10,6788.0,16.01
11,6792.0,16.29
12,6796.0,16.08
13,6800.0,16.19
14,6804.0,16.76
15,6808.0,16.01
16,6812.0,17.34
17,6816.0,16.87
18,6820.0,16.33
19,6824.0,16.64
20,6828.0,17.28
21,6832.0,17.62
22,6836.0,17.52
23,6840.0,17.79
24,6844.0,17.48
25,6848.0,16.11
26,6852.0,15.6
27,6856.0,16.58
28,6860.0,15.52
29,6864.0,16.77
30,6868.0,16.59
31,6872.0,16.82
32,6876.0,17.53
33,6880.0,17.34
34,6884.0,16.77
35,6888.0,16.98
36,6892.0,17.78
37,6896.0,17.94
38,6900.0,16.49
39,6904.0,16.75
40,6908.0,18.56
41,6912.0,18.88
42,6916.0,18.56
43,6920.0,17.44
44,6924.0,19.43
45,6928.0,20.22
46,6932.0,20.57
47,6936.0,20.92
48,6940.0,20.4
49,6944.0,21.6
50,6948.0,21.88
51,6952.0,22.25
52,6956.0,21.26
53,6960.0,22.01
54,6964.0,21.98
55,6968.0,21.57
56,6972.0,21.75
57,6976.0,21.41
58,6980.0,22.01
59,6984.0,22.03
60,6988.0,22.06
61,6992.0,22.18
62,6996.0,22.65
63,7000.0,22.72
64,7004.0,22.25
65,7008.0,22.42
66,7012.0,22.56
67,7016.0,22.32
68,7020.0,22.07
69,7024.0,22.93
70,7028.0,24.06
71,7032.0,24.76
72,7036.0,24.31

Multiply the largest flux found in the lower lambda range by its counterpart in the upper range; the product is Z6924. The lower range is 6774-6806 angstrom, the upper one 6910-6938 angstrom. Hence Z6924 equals 382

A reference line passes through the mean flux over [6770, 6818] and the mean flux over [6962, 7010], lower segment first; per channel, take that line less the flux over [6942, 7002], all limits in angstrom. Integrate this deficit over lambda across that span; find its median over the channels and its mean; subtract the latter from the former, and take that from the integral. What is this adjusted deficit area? -16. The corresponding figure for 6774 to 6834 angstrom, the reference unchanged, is 15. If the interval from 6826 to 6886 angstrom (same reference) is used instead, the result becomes 93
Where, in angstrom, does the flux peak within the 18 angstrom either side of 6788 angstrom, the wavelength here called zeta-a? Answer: 6776.0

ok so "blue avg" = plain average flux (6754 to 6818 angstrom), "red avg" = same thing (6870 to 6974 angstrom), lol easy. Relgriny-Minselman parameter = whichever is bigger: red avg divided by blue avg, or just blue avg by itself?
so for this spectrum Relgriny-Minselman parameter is 16.8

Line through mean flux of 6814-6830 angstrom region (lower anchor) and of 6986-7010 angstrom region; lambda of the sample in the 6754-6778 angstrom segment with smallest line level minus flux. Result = 6776.0 angstrom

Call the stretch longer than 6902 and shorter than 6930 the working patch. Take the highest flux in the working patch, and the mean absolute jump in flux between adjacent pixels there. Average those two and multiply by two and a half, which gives 26.6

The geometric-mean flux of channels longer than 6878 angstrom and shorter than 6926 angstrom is 17.7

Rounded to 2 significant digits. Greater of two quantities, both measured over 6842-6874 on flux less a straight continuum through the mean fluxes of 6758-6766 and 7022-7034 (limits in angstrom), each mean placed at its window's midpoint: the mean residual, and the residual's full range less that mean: 5.3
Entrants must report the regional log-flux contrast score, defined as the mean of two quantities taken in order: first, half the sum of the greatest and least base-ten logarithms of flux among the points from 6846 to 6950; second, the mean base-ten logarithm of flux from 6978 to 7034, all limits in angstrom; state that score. 1.31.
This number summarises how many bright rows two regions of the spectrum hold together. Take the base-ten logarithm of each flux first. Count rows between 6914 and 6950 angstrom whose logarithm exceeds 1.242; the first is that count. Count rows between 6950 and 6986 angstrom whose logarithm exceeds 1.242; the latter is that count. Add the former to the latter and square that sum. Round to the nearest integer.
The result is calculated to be 289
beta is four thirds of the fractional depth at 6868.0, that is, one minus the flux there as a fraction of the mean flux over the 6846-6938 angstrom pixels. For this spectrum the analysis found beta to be 0.08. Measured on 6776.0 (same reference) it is -0.04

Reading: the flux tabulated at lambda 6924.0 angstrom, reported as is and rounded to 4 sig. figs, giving 19.43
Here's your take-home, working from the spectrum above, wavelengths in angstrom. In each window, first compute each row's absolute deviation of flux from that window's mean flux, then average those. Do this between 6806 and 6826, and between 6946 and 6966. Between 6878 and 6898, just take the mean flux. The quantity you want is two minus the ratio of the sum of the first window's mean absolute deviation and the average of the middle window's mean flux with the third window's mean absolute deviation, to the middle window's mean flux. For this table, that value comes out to 1.47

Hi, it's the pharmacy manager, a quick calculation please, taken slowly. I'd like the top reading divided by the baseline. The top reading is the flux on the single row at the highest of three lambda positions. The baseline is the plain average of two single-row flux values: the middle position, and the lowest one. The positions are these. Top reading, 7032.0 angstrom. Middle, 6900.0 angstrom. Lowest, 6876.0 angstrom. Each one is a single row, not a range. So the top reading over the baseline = 1.46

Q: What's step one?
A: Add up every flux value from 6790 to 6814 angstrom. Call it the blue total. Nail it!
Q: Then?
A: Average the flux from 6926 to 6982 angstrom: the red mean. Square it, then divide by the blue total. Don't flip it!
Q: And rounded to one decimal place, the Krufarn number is 4.6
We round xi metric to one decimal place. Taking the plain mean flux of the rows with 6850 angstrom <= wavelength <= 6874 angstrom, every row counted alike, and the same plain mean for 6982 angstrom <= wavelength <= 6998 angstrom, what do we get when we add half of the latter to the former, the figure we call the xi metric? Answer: 27.4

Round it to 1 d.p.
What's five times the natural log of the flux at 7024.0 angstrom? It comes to 15.7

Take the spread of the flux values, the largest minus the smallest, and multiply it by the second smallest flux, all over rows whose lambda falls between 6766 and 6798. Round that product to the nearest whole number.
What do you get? 37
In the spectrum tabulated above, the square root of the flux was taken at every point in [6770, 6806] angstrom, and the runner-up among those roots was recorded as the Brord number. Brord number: 4.179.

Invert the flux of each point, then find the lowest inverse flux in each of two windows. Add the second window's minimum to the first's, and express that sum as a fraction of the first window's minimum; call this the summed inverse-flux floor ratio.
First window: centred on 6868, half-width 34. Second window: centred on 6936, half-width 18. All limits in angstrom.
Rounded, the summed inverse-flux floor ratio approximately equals 1.81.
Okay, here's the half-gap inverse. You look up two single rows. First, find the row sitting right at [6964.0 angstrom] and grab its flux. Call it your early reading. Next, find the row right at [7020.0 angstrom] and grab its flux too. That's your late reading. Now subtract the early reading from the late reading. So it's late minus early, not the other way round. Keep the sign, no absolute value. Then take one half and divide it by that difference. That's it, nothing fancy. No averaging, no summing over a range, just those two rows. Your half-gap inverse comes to 5.6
